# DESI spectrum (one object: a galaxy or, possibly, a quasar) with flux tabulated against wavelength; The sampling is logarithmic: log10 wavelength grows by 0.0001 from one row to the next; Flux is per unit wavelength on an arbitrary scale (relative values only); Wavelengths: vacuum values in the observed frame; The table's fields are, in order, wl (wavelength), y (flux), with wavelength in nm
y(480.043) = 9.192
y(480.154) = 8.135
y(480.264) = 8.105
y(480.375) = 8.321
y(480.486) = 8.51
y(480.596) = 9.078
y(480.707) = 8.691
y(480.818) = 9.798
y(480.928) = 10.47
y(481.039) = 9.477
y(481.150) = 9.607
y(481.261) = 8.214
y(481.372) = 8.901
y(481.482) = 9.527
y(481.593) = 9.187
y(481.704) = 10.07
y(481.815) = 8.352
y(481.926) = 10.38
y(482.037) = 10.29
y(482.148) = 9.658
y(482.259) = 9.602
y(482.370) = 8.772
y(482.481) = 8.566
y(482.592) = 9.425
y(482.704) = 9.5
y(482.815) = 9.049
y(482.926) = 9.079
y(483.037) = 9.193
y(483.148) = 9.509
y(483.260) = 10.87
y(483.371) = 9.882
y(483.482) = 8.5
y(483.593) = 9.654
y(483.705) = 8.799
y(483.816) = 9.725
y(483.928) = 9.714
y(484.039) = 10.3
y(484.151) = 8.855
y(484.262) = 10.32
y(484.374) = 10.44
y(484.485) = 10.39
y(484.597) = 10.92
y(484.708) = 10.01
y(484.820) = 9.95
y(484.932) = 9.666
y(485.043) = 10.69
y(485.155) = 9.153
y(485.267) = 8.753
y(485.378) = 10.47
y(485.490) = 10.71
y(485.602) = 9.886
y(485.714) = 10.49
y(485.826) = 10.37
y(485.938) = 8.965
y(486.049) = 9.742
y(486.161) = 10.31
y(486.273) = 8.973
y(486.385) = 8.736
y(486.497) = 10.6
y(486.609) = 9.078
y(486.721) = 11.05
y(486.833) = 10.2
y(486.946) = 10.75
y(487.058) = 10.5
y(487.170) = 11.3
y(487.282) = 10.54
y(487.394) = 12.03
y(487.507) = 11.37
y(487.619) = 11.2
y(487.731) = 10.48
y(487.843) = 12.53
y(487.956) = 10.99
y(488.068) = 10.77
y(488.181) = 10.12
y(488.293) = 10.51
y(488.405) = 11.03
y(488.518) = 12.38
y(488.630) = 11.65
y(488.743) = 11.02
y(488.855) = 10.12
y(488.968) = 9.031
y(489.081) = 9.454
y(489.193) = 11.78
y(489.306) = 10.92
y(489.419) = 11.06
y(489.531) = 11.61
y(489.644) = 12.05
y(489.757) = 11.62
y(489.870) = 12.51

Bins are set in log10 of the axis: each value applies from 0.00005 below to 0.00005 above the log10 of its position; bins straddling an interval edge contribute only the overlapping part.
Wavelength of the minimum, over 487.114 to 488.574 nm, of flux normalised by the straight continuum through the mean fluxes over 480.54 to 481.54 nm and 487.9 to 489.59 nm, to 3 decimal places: 488.181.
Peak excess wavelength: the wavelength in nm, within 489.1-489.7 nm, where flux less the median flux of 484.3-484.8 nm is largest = 489.644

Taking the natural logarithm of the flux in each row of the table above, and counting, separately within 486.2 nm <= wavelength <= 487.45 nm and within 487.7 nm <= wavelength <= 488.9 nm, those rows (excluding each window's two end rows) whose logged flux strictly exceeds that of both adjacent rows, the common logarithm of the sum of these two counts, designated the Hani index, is 0.778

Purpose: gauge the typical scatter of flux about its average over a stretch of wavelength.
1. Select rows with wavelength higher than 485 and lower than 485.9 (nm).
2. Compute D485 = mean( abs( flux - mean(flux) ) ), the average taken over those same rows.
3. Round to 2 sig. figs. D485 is 0.60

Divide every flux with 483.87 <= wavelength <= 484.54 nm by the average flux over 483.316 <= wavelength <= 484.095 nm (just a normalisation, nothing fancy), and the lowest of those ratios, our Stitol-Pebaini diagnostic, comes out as 0.93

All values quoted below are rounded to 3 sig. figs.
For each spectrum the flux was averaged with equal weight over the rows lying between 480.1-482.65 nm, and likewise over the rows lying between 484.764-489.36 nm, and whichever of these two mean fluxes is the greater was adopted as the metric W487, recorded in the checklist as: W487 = 10.4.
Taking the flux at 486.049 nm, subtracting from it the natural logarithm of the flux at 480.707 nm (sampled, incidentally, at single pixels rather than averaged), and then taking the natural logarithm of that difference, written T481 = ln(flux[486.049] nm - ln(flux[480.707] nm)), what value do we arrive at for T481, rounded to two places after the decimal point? 2.03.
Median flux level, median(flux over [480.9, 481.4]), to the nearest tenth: 9.5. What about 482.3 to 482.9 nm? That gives 9.0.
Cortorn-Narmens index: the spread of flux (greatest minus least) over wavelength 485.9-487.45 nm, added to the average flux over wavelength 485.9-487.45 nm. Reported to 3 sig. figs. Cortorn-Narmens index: 13.5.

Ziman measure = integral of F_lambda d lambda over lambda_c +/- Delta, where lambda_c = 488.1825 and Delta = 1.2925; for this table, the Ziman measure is 28.3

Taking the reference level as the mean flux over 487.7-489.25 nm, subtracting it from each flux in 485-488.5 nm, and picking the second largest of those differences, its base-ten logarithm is 0.07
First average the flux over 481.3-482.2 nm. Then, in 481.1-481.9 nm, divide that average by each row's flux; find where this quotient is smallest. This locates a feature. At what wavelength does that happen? 481.704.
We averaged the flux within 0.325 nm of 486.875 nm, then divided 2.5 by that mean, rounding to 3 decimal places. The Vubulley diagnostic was 0.239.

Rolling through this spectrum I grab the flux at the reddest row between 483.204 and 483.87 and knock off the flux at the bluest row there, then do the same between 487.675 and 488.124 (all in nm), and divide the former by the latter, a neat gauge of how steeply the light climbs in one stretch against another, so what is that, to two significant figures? -3.9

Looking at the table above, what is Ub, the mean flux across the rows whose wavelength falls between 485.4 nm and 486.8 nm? 9.9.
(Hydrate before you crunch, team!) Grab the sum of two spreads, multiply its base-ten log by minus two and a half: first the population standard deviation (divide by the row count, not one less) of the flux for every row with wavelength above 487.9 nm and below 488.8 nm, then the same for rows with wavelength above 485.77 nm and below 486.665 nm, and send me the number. -0.33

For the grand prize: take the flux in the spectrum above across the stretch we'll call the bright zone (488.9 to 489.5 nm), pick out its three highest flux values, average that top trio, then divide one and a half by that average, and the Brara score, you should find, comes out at 0.133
